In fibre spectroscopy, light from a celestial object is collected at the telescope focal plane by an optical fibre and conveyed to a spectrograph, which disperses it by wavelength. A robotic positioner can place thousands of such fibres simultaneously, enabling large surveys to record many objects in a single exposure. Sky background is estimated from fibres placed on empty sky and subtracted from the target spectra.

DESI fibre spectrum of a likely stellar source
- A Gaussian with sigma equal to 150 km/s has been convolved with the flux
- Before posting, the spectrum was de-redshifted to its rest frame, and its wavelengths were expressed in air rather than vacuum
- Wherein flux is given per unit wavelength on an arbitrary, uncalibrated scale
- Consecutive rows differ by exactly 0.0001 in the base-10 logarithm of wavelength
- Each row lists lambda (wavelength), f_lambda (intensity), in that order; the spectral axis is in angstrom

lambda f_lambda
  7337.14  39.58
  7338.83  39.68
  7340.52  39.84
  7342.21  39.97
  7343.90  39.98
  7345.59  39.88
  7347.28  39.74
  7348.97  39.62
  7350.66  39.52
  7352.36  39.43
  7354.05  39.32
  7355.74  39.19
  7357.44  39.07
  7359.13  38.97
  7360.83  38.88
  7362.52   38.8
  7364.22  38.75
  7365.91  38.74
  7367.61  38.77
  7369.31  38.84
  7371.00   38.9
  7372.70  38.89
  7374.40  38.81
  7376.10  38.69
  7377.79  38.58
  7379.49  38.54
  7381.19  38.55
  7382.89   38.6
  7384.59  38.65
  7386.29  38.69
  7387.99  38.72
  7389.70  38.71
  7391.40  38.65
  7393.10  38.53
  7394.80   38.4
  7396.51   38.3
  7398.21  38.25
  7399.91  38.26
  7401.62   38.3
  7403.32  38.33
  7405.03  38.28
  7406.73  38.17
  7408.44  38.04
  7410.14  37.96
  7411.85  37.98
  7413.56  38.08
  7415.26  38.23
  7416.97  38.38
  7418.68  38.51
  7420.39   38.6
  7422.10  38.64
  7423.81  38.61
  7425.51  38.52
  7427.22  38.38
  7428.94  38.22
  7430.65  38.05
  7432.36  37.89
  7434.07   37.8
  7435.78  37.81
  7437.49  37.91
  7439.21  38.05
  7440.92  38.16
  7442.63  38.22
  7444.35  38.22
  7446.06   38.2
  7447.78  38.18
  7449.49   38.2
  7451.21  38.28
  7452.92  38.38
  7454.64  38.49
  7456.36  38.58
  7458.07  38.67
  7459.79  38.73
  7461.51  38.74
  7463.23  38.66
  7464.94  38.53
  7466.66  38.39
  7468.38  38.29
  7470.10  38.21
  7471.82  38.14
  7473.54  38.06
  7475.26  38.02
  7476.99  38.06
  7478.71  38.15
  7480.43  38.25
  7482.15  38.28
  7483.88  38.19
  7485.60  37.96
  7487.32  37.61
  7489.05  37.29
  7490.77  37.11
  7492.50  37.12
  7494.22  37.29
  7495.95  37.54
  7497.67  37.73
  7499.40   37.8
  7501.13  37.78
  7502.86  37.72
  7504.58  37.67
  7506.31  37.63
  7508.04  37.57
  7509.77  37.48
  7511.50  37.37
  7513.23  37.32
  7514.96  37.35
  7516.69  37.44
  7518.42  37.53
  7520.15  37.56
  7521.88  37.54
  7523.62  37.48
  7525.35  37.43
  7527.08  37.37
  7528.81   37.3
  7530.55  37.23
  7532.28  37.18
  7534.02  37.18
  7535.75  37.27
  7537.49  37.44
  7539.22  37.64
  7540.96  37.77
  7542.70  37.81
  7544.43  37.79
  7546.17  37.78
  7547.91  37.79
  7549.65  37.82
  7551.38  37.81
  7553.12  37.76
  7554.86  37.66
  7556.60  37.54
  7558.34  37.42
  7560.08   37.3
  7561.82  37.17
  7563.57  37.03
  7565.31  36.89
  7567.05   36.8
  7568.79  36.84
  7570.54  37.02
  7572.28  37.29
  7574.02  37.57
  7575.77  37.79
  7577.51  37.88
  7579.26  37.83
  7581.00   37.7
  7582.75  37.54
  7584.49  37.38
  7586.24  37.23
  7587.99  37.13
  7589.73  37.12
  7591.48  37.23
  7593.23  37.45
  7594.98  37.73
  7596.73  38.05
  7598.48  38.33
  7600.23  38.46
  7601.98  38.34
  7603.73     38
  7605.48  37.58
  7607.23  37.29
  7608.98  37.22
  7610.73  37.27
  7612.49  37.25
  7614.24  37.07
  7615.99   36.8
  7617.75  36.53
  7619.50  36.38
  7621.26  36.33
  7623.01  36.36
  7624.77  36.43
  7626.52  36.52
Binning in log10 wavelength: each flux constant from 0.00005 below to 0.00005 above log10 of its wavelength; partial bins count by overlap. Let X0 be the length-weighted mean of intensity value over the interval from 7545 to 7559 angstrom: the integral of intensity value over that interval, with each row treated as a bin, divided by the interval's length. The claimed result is 37.7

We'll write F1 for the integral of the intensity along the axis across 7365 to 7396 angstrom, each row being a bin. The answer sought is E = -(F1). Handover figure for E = -1199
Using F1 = 1199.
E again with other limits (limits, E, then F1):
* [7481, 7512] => -1166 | 1166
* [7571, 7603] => -1205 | 1205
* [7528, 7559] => -1165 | 1165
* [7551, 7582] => -1159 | 1159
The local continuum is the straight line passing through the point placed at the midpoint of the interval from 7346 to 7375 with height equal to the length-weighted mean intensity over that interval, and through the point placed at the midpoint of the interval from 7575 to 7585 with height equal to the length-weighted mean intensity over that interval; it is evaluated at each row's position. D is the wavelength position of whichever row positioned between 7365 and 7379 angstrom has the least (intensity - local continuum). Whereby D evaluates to 7377.79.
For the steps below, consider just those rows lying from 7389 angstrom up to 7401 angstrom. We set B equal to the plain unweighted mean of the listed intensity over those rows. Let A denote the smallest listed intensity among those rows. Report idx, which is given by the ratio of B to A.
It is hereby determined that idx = 1.01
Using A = 38.25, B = 38.4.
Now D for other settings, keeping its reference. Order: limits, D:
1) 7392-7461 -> 7434.07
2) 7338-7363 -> 7362.52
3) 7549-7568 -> 7567.05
